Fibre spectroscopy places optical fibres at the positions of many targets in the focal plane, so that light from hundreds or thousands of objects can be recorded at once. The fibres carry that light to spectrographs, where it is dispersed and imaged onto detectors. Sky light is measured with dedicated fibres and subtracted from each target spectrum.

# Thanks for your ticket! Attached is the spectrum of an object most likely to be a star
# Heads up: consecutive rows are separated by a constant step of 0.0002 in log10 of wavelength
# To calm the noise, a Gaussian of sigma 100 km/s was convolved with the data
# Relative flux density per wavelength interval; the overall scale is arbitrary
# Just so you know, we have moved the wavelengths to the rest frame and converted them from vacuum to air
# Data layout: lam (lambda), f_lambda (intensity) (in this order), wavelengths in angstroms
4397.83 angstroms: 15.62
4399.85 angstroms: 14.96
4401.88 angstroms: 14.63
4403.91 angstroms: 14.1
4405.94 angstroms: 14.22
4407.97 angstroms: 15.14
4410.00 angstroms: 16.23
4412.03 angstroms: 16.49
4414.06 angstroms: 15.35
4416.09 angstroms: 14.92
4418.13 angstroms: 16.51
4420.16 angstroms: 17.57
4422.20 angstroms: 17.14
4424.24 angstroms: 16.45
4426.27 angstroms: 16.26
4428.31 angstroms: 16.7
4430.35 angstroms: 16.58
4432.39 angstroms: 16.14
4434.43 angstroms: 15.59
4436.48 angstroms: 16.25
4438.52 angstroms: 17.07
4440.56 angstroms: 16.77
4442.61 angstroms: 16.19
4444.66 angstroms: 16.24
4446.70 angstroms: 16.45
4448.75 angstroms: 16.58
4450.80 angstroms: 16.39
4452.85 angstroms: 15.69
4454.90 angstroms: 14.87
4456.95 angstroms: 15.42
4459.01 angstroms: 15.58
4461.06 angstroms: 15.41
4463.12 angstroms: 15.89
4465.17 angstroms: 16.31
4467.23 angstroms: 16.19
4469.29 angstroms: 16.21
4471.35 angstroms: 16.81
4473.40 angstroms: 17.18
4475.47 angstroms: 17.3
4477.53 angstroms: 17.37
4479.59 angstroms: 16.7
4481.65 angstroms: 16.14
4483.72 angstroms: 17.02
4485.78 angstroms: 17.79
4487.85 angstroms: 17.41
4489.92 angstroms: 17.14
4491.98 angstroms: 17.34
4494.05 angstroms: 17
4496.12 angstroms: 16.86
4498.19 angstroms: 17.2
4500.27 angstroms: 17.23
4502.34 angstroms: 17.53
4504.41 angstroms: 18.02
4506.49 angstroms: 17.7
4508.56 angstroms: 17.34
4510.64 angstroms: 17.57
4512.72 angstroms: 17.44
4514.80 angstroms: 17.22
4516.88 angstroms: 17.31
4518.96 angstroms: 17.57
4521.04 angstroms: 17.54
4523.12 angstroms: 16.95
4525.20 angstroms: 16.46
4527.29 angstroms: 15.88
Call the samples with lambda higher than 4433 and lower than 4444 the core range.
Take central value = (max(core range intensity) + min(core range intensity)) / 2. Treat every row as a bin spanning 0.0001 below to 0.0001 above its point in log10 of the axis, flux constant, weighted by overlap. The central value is 16.3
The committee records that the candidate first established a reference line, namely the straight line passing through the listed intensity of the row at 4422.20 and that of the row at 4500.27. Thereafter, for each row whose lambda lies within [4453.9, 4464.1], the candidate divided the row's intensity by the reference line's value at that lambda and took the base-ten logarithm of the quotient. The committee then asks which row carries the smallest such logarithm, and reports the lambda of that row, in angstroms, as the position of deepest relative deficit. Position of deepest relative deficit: 4454.90 angstroms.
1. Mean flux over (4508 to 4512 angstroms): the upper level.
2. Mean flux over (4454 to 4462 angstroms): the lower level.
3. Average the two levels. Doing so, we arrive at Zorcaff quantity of 16.4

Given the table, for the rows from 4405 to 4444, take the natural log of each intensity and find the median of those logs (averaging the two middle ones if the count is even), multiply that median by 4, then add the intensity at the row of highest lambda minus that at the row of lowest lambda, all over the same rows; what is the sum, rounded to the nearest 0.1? 13.1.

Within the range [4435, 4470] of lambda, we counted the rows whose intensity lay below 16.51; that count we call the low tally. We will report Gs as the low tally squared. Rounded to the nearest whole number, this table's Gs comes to 196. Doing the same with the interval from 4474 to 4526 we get 4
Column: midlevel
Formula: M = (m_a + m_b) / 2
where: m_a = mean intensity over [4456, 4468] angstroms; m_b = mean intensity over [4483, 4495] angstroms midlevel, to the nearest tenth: 16.5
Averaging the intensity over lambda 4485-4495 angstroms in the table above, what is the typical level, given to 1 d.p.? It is 17.3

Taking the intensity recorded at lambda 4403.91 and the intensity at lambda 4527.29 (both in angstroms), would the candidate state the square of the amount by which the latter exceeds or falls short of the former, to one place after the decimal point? 3.2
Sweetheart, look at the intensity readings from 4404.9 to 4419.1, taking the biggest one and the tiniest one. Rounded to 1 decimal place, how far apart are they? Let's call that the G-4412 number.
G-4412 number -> 2.3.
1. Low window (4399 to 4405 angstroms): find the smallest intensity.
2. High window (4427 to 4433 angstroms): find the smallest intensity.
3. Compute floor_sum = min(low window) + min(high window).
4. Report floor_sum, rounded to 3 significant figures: 30.2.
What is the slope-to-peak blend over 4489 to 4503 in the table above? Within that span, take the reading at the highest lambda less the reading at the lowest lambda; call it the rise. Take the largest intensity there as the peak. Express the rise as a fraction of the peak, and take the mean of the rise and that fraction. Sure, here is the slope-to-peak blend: 0.2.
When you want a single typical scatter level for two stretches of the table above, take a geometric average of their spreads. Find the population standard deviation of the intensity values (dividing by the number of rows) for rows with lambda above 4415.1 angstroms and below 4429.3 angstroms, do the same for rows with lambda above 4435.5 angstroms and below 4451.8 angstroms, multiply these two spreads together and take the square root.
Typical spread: 0.468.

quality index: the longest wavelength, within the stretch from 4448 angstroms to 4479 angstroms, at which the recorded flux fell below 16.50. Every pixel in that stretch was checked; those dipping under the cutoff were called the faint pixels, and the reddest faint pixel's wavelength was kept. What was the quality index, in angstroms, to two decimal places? 4469.29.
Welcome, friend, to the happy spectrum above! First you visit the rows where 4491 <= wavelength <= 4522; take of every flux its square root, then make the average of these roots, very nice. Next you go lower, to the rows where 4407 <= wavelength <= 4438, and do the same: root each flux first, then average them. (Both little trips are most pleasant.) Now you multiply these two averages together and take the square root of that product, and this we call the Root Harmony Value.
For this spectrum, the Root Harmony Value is 4.10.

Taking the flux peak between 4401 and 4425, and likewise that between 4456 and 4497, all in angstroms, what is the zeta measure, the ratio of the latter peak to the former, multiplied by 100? 101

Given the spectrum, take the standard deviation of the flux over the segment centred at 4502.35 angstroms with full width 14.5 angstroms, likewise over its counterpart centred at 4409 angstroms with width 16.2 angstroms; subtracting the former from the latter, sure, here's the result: 0.5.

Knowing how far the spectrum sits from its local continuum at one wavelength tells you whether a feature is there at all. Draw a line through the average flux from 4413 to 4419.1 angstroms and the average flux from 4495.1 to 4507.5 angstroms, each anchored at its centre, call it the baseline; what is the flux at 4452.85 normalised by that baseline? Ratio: 0.96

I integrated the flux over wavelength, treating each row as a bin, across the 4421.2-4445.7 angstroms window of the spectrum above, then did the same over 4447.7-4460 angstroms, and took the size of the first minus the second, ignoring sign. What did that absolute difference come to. 209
